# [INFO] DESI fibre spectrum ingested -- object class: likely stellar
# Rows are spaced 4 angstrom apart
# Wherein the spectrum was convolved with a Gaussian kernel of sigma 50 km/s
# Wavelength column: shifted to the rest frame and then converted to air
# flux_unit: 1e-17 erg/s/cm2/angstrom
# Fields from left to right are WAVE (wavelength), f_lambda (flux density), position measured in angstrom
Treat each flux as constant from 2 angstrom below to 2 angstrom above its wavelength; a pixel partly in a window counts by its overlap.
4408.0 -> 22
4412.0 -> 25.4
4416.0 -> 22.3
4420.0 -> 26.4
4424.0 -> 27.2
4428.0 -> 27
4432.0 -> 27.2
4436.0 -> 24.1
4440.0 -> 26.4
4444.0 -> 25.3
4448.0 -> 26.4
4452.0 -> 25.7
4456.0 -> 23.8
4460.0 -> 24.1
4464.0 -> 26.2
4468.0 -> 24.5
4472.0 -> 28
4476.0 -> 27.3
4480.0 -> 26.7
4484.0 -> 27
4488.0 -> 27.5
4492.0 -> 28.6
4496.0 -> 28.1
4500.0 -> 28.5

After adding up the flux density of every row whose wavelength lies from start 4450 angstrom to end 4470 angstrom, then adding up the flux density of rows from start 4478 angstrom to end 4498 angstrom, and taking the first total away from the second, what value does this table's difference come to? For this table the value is 14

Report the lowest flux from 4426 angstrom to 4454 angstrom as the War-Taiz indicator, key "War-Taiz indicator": 24.1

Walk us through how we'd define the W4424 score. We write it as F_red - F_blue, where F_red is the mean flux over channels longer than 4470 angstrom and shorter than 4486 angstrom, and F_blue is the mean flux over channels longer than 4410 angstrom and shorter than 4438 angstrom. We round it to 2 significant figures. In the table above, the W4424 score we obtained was 1.6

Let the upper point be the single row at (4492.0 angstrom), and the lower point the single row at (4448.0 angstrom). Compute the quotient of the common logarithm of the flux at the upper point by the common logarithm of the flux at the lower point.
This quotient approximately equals 1.02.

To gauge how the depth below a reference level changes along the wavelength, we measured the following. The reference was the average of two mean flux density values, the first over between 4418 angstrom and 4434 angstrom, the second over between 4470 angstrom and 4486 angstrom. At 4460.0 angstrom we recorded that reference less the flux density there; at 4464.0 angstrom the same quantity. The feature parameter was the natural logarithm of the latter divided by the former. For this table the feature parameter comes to -1.2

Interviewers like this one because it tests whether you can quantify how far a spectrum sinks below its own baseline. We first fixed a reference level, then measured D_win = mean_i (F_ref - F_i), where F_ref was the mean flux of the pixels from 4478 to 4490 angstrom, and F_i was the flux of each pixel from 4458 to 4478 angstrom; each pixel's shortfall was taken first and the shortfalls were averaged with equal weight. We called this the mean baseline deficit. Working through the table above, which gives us 1.0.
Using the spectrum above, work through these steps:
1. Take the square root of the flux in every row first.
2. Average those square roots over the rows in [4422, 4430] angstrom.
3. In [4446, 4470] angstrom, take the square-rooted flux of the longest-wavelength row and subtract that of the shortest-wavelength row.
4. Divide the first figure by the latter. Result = -28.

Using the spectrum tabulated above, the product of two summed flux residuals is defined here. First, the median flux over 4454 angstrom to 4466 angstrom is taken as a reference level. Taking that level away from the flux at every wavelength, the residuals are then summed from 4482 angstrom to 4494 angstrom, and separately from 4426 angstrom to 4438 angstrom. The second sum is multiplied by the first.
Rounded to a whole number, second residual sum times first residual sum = 65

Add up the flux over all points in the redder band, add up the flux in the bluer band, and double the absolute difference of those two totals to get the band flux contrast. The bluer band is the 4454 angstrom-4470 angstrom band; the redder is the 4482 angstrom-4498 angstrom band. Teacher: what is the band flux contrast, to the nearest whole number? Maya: 25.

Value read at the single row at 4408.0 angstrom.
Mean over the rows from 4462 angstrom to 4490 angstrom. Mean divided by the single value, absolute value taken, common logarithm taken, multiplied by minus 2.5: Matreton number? -0.21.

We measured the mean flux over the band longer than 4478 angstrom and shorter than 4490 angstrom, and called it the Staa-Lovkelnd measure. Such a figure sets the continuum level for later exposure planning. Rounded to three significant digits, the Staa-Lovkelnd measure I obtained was 27.1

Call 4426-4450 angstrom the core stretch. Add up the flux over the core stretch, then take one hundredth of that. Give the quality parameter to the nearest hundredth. 1.56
